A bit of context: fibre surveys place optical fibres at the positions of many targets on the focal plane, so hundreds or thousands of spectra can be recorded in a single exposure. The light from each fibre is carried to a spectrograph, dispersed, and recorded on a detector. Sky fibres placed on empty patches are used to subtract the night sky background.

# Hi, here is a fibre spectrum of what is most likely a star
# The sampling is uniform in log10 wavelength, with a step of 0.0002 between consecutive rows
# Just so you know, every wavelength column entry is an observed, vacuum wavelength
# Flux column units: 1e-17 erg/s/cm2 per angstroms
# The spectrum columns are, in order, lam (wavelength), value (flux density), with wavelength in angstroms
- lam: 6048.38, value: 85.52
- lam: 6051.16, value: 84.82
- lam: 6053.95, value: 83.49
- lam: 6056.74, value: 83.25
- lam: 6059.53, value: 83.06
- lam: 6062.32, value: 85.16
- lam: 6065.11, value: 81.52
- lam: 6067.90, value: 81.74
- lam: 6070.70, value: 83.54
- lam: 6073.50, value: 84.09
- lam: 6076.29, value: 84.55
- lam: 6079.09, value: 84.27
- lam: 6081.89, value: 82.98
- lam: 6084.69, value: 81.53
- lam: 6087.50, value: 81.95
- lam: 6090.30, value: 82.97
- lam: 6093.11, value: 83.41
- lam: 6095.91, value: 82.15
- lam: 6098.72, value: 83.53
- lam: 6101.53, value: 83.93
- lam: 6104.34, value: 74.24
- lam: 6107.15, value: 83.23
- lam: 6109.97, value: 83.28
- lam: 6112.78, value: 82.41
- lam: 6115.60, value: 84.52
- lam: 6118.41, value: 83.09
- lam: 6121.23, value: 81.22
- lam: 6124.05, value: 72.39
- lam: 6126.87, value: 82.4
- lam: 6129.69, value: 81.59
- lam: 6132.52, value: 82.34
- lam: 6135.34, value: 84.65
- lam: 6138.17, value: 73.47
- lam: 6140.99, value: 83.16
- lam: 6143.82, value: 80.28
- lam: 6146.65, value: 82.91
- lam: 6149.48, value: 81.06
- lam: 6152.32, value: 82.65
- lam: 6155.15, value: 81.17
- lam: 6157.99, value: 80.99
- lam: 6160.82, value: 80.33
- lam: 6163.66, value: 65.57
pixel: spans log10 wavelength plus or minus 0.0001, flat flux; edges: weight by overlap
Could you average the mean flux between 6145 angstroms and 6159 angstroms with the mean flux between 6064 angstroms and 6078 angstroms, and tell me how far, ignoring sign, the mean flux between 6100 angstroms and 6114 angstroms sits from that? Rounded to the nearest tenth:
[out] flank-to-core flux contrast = 1.0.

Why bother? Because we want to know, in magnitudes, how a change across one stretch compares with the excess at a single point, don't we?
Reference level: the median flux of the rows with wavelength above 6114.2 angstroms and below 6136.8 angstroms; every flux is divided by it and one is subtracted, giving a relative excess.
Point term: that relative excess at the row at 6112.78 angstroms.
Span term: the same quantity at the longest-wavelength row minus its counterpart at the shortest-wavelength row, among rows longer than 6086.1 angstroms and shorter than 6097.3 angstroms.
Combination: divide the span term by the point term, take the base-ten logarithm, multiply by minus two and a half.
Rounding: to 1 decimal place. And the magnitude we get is -1.7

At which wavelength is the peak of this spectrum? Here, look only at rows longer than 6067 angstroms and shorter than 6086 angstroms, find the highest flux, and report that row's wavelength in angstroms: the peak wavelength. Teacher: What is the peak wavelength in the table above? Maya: 6076.29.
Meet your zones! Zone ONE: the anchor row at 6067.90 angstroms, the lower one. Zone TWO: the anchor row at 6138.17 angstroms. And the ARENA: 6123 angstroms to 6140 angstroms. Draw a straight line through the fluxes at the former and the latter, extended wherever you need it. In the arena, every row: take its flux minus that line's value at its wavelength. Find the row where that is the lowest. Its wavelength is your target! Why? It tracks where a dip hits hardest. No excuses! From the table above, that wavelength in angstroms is 6124.05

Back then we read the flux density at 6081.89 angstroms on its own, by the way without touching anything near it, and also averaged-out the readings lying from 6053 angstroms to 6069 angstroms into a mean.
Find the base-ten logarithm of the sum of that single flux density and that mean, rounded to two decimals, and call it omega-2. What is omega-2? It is 2.22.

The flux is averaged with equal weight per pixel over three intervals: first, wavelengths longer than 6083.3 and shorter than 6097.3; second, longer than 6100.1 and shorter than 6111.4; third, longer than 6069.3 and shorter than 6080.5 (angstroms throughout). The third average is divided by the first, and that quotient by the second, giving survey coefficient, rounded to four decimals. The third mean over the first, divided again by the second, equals 0.0126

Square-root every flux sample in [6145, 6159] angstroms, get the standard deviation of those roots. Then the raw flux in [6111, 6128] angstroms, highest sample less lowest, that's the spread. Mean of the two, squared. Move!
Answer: 37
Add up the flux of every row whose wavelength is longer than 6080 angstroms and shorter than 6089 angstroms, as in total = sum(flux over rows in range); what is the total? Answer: 246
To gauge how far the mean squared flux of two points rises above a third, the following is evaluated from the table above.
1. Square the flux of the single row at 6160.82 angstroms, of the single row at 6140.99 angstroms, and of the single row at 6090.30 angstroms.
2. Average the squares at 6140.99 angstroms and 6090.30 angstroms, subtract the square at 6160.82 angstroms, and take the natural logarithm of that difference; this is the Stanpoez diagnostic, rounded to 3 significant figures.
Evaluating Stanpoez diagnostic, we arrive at 6.10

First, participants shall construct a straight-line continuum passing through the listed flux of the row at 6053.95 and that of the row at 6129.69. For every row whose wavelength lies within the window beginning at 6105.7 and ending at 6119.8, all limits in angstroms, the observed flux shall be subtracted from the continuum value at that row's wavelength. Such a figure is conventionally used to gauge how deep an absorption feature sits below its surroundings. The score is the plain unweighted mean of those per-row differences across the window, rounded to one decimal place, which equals -1.3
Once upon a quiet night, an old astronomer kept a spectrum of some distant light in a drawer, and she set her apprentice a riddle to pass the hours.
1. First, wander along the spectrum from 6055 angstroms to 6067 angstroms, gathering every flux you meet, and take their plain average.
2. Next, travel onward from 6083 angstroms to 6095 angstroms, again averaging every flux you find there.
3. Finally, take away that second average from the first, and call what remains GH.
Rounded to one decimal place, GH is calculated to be 0.8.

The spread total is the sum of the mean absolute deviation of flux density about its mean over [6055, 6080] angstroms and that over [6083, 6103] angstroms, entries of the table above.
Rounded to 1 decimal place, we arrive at 1.7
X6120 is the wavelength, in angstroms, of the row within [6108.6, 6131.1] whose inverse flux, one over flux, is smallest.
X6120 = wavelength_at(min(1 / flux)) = 6115.60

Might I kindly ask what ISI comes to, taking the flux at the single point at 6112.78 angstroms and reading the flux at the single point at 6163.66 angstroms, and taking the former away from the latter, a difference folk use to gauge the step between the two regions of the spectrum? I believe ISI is -17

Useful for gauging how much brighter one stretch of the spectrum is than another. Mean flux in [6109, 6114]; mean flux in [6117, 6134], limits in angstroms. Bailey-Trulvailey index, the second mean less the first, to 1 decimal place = -2.3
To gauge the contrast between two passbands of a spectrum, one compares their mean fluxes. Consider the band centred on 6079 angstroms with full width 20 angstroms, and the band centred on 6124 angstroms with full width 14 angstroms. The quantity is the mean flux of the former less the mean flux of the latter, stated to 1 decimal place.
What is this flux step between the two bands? 3.1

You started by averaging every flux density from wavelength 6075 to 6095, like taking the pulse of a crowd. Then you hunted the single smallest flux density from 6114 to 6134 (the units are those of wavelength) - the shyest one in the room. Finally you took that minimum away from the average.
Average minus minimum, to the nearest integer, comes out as 11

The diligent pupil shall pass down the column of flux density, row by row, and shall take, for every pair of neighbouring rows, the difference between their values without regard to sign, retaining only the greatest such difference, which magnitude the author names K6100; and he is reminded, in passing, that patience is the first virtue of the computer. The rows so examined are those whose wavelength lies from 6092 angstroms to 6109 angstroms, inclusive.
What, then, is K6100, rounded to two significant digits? 9.7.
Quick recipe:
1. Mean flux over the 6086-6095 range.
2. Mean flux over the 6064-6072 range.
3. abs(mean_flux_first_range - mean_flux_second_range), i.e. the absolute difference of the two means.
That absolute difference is 0.5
